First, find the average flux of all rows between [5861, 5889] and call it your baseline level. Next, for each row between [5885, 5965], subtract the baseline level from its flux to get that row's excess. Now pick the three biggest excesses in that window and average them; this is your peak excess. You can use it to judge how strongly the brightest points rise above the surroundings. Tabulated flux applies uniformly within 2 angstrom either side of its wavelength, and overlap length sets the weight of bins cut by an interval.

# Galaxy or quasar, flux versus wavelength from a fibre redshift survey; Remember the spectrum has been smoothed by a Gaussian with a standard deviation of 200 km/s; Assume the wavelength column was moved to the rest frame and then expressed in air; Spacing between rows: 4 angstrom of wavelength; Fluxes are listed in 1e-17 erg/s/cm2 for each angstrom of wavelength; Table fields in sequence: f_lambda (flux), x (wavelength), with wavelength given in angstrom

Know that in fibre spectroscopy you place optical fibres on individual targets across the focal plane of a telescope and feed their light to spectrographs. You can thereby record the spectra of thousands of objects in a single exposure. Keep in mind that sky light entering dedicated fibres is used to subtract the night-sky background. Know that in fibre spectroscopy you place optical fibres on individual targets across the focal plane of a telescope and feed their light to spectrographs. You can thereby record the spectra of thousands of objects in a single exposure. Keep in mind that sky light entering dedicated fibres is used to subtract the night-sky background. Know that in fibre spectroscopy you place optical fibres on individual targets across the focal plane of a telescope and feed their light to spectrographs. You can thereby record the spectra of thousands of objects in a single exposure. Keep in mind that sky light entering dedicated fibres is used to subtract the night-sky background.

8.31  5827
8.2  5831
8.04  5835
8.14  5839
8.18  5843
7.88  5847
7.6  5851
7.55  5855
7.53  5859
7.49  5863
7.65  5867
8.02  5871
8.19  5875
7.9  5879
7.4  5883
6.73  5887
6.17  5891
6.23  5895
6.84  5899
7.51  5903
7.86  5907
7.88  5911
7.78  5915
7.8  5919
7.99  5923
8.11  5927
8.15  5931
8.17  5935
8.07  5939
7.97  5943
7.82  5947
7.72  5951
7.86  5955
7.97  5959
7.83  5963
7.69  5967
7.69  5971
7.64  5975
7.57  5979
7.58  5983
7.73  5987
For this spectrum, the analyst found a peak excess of 0.52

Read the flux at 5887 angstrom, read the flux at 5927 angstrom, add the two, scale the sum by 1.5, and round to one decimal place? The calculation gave 22.3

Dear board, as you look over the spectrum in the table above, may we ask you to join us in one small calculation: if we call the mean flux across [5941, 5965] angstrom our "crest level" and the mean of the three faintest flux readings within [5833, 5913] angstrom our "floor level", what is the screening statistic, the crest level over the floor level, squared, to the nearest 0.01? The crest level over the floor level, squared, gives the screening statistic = 1.52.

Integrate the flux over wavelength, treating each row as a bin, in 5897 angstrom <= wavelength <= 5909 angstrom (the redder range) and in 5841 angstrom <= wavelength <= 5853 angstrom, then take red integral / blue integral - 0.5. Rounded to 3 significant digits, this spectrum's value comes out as 0.439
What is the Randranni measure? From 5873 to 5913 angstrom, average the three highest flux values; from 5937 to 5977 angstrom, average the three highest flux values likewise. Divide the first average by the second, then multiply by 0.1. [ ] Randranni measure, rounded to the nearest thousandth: 0.100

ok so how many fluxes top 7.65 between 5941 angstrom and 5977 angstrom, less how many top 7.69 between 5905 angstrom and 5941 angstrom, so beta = -1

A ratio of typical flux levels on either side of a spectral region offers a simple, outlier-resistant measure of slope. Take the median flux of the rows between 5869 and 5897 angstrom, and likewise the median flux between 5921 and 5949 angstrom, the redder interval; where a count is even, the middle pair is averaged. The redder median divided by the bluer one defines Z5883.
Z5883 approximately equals 1.09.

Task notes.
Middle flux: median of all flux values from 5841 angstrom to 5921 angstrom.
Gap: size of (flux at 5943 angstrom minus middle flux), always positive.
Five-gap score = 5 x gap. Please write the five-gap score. 1.7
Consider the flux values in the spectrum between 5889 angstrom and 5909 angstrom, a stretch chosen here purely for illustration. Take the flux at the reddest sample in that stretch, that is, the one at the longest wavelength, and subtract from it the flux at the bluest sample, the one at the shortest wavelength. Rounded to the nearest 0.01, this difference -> 1.69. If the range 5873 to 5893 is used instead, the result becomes -2.02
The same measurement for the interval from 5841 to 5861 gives -0.65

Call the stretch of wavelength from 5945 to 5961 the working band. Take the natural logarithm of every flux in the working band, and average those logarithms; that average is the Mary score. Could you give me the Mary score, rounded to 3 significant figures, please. 2.06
